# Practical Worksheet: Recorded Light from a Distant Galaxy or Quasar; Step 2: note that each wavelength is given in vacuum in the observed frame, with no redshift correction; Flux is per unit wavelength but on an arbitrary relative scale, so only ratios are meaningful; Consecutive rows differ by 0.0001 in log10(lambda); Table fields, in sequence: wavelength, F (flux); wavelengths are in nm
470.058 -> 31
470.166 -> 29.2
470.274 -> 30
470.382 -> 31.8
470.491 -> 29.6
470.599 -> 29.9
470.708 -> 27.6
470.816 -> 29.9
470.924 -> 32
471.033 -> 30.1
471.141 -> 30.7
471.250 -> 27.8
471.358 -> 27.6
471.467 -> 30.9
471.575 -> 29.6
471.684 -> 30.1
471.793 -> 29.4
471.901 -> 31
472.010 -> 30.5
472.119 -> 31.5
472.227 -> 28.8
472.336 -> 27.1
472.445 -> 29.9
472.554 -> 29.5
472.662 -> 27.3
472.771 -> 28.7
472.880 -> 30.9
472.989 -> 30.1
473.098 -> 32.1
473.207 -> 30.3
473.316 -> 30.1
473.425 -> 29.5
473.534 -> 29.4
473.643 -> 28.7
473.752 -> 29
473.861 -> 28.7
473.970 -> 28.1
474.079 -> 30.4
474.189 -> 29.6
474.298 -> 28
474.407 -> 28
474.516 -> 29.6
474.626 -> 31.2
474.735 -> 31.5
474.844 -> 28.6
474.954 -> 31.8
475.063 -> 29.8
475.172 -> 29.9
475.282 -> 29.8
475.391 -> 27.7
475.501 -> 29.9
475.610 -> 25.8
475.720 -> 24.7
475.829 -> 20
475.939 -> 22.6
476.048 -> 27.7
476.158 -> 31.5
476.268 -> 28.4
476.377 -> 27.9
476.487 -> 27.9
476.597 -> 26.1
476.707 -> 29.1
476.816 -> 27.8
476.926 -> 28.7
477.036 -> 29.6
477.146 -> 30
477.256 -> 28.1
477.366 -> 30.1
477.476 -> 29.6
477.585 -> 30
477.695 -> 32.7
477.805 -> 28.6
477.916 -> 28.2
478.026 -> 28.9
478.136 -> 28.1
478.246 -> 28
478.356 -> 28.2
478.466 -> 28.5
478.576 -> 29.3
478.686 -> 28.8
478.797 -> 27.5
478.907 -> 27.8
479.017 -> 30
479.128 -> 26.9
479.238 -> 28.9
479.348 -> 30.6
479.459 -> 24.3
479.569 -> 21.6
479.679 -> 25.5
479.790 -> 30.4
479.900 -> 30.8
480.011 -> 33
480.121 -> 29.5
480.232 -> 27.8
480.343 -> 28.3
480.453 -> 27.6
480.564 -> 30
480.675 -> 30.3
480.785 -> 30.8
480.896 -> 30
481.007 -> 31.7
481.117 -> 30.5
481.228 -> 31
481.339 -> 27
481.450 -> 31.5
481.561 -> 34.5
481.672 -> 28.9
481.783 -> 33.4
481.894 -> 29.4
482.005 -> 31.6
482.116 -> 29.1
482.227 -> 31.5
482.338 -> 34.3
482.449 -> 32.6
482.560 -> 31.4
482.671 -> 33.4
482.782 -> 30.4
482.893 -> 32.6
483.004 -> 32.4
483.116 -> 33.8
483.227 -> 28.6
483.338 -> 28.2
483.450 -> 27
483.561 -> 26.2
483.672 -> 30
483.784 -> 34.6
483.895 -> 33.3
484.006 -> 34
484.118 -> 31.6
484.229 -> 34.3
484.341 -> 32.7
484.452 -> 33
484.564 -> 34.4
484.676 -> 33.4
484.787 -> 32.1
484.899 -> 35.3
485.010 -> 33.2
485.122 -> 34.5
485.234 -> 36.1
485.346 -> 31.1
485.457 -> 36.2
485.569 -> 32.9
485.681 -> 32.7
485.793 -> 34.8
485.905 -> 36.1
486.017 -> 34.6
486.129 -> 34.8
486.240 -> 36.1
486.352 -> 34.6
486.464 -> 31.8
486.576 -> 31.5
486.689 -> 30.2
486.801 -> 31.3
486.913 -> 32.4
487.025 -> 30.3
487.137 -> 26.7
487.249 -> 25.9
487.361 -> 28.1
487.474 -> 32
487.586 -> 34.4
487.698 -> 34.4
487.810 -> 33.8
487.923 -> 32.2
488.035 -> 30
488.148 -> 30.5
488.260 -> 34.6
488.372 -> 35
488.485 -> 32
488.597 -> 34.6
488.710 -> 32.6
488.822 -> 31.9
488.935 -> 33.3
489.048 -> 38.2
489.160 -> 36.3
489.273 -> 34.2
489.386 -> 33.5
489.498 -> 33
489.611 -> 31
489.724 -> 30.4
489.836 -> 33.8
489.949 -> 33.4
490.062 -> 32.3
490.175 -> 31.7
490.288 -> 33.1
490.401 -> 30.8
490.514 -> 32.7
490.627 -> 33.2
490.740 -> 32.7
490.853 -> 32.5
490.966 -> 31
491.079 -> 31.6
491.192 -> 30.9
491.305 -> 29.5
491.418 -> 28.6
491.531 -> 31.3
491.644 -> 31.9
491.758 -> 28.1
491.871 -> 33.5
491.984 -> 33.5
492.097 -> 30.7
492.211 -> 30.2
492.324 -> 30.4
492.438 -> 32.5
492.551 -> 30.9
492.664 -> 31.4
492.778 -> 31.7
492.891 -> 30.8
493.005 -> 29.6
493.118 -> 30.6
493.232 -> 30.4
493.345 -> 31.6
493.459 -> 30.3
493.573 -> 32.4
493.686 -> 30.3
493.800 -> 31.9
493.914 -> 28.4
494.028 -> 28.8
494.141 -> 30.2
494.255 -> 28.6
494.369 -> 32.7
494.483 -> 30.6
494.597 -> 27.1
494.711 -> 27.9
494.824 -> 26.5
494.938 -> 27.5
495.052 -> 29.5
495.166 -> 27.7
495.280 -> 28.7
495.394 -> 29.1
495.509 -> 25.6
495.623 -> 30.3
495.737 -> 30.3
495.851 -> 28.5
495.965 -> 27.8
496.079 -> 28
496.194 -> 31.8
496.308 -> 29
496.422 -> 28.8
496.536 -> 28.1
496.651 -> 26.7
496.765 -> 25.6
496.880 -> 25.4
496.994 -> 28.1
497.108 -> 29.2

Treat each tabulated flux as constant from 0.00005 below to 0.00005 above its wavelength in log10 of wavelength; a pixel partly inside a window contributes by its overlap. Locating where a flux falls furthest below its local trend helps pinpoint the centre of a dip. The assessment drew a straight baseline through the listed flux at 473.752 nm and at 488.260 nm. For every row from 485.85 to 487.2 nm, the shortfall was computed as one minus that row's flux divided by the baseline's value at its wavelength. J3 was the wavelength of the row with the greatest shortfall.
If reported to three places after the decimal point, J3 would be 487.137 nm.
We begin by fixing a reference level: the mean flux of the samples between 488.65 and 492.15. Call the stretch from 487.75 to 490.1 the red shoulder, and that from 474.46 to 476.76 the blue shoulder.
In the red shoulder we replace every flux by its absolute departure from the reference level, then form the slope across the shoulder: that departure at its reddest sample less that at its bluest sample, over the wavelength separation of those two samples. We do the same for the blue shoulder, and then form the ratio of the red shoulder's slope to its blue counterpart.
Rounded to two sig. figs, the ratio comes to -2.9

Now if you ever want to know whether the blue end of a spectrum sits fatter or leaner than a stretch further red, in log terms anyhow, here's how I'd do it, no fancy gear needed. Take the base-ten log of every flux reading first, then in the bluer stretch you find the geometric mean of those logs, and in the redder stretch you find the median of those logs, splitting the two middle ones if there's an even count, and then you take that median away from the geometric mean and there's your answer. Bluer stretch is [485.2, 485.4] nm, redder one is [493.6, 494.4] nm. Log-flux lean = 0.045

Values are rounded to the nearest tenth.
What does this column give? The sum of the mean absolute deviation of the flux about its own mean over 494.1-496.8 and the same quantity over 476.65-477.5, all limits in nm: 2.1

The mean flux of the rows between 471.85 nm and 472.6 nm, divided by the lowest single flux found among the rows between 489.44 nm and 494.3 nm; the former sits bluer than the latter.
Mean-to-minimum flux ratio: 1.06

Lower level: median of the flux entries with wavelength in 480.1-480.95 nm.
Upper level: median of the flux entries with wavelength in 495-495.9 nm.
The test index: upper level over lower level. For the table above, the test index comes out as 0.97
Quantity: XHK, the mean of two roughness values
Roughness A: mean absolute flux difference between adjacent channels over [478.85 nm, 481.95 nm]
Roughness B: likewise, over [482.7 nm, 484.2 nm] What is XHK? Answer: 2.3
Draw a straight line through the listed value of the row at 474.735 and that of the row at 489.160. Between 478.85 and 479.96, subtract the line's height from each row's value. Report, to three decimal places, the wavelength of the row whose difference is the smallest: 479.569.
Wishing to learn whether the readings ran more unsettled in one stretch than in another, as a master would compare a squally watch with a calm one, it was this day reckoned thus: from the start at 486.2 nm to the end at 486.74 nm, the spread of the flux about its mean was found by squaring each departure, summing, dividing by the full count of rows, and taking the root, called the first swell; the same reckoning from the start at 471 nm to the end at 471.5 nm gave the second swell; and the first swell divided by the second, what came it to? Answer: 1.5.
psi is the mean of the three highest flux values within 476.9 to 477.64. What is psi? 30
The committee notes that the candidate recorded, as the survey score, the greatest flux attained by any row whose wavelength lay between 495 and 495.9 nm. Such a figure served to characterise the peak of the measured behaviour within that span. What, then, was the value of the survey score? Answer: 30.3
